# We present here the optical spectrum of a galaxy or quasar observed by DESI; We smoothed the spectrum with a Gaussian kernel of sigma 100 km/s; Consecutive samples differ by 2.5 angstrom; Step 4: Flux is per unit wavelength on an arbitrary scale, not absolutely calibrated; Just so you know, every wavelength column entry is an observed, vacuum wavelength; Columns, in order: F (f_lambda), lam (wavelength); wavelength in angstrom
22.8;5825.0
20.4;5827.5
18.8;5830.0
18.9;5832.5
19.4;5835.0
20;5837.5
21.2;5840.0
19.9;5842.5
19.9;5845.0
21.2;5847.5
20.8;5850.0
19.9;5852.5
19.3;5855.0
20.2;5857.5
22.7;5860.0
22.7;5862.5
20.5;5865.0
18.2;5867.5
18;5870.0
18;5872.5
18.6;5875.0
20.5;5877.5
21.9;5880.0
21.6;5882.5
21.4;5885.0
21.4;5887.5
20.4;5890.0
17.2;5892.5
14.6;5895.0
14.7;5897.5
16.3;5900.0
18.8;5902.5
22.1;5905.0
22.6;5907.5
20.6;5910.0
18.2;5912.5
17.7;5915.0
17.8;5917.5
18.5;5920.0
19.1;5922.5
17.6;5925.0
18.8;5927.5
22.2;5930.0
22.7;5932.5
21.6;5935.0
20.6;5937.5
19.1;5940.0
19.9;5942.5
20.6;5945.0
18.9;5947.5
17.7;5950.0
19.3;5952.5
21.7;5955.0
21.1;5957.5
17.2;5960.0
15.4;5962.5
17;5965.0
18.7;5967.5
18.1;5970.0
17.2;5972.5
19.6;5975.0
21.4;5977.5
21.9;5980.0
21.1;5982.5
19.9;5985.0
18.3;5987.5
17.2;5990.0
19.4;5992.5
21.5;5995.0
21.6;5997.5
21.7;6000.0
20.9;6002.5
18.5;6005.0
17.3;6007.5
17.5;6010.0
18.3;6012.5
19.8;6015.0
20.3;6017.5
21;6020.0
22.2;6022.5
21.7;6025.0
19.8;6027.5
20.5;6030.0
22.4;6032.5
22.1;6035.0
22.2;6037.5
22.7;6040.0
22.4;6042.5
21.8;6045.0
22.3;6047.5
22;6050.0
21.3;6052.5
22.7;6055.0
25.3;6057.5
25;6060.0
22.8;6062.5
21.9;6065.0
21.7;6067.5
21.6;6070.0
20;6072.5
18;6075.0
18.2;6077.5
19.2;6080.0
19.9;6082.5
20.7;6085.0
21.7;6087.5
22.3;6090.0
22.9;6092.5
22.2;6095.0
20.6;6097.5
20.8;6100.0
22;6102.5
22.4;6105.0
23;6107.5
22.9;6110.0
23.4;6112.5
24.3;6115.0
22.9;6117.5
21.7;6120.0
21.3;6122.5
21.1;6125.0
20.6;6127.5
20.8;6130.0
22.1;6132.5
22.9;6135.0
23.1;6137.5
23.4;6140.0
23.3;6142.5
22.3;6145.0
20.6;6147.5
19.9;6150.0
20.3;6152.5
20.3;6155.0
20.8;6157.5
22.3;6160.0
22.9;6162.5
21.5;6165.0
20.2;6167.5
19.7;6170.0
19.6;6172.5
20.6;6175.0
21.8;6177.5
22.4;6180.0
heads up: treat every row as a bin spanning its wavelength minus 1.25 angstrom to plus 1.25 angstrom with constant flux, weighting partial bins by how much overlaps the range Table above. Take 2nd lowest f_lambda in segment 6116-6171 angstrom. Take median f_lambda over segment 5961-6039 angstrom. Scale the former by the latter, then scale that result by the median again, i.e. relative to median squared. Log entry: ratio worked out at 0.050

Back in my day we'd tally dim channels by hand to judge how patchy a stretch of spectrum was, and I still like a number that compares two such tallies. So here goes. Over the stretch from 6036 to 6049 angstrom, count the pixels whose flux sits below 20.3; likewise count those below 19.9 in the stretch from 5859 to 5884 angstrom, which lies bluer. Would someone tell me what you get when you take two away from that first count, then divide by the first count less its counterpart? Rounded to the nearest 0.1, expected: 0.5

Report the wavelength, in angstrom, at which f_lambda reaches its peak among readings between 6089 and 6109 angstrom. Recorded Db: 6107.5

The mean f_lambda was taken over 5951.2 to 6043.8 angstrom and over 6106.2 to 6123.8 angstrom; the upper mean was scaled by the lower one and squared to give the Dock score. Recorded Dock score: 1.30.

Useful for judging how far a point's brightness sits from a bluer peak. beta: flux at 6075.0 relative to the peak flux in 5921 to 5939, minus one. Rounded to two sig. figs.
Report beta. -0.21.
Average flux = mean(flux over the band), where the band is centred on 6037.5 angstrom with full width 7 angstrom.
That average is 22.3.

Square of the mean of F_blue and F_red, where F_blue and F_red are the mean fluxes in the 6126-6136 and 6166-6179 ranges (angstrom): 441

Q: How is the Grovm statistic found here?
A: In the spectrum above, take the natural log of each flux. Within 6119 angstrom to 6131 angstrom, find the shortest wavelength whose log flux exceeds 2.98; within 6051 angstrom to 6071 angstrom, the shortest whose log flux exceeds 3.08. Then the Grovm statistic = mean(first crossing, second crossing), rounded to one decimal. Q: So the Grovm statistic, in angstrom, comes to 6087.5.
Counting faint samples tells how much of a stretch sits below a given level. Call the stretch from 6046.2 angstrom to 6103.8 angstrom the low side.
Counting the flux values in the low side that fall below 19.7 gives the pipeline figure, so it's 3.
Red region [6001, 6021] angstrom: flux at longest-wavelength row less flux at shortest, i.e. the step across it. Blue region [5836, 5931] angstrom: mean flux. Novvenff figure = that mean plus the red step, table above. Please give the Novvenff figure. 20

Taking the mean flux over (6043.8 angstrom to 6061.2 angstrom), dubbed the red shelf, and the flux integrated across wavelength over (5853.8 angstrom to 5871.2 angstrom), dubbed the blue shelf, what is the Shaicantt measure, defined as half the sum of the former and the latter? 188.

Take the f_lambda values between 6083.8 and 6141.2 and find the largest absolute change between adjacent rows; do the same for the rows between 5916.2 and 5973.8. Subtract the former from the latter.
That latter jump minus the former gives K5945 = 2.3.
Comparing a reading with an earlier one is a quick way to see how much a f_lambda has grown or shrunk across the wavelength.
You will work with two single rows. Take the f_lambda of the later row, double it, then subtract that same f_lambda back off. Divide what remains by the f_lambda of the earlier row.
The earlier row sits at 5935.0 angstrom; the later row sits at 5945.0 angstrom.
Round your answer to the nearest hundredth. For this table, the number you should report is 0.95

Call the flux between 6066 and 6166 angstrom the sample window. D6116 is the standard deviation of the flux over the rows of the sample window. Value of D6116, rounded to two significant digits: 1.4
